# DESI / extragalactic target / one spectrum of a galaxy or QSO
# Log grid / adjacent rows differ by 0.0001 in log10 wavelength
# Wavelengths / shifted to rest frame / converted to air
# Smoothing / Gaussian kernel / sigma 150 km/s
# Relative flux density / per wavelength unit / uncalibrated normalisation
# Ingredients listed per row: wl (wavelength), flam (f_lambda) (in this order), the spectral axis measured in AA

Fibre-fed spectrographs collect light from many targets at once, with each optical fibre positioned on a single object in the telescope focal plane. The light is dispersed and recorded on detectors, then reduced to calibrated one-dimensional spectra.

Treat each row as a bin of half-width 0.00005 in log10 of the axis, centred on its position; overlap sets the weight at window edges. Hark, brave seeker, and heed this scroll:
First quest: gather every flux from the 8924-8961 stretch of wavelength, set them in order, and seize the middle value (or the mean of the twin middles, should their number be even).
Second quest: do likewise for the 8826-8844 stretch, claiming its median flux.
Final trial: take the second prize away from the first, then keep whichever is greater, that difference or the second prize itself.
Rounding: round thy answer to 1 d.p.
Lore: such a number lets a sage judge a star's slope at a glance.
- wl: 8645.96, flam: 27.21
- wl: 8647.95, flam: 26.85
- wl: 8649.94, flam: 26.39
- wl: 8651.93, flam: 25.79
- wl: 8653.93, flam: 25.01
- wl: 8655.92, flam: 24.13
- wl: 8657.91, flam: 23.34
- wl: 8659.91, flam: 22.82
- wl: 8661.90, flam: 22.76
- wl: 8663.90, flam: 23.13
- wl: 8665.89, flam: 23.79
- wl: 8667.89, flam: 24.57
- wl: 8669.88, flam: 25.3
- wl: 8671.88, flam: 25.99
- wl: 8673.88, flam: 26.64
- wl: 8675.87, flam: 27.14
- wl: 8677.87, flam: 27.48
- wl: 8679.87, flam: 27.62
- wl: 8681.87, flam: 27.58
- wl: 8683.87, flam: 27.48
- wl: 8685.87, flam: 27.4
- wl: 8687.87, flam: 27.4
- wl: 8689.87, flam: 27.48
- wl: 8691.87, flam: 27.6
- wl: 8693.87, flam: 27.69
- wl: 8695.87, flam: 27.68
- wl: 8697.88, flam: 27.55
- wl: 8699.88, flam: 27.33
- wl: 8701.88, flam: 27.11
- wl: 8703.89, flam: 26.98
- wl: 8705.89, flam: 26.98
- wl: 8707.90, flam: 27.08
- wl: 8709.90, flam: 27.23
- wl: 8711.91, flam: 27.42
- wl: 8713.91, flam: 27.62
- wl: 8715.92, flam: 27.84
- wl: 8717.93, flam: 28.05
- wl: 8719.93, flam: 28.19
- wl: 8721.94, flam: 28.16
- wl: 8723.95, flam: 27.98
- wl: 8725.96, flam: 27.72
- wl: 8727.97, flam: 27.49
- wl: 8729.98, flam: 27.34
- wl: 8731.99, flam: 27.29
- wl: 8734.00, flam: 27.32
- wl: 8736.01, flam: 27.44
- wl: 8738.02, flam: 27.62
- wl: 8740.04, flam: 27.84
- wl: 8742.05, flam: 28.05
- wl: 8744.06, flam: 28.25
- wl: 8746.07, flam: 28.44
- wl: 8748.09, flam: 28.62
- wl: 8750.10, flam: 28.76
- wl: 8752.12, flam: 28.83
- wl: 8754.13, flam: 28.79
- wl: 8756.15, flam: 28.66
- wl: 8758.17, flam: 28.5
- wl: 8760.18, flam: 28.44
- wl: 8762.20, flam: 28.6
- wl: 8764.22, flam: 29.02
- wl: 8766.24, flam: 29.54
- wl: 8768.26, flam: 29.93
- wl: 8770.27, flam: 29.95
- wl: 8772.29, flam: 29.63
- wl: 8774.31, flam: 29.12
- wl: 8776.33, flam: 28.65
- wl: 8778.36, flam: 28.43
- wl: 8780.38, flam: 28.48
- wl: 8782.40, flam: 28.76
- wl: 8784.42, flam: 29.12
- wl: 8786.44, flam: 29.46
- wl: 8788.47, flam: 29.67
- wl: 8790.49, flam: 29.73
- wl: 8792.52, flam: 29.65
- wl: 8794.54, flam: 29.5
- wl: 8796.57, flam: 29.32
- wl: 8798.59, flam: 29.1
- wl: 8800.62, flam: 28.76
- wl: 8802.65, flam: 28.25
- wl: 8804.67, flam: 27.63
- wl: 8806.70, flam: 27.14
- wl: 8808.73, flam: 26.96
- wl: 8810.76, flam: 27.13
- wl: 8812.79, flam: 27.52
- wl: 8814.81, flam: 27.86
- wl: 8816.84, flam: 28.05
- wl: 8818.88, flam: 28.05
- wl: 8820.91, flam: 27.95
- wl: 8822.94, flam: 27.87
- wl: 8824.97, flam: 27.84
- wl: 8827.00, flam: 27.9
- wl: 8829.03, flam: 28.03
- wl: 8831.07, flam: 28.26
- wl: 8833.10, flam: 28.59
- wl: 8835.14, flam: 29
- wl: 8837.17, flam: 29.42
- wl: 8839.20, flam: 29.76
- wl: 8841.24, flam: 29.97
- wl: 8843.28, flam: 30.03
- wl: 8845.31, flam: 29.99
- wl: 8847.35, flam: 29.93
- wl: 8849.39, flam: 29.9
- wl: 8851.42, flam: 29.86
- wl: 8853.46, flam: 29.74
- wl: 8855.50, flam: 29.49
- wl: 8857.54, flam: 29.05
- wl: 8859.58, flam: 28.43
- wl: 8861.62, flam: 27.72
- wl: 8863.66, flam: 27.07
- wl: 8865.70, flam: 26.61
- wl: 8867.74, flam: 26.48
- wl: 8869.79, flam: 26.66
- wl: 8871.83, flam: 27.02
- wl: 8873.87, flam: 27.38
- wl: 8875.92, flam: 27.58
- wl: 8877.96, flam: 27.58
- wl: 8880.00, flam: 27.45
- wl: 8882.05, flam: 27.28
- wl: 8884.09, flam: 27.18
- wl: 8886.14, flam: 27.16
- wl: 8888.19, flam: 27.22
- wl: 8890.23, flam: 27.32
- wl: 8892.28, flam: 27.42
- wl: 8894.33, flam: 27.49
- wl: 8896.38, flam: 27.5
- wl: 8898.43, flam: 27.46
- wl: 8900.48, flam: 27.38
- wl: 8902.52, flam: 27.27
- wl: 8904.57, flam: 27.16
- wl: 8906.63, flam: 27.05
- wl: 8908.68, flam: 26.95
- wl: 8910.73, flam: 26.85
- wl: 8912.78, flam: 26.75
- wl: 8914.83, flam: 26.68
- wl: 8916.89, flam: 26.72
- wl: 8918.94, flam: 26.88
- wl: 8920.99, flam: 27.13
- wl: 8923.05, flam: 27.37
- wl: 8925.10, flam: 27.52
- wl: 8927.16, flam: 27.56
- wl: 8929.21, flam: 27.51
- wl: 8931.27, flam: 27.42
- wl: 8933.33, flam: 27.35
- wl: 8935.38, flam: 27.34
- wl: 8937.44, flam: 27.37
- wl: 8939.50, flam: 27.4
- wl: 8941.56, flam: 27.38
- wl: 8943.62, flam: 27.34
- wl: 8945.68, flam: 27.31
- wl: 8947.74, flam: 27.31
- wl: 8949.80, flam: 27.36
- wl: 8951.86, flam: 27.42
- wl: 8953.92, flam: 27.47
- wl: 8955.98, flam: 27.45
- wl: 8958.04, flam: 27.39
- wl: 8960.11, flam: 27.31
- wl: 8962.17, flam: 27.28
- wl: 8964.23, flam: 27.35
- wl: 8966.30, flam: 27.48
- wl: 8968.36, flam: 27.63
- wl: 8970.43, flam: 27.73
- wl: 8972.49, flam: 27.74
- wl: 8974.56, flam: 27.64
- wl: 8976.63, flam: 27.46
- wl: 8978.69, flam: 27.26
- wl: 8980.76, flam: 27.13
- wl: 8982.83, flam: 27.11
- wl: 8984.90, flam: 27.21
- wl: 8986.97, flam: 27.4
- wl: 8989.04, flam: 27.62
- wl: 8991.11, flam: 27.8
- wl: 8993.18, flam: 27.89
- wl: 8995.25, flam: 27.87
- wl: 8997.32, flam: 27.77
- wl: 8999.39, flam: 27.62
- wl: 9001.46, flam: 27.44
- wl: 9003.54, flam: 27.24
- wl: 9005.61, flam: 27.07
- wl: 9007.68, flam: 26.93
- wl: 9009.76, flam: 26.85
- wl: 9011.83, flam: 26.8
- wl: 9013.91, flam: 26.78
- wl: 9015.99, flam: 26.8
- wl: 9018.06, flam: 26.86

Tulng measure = 29.0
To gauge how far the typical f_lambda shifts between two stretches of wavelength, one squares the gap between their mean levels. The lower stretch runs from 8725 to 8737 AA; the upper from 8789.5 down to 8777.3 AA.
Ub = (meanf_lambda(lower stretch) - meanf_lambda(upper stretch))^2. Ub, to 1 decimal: 2.4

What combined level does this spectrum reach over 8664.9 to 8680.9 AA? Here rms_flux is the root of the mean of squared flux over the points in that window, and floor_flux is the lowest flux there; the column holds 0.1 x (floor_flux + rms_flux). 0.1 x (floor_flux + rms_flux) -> 5.0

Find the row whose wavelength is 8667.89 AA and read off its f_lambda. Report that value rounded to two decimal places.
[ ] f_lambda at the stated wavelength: 24.57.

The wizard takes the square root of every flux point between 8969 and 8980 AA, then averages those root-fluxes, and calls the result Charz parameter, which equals 5.25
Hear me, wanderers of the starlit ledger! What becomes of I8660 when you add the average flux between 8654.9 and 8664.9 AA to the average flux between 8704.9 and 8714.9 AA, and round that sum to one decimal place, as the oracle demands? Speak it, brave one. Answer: 50.5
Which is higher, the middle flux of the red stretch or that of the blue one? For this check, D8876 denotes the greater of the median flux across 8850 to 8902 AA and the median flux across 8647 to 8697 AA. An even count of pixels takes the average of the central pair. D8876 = 27.4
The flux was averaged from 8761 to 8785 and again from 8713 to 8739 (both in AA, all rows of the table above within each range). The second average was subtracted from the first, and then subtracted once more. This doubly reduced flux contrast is -26.3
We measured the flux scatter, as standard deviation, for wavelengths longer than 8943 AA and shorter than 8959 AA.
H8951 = 0.06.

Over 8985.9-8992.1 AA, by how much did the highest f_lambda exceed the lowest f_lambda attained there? 0.40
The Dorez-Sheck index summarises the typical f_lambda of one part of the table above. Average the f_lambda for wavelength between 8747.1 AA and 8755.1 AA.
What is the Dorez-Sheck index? 28.8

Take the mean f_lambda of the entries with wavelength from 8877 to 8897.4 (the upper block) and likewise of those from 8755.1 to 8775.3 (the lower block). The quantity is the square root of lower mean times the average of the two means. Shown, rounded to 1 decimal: 28.7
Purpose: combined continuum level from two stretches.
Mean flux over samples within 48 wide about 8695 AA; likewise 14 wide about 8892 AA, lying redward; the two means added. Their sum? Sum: 54.7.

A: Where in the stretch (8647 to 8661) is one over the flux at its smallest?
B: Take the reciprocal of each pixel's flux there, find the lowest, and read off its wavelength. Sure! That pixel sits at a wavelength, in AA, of 8647.95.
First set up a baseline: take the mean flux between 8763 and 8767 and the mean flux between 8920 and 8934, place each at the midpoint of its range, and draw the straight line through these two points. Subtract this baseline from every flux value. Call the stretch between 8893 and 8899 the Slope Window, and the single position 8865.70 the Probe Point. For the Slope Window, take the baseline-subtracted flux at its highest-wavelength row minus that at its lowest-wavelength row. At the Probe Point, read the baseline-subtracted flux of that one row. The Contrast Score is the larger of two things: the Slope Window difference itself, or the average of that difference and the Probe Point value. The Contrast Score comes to 0.0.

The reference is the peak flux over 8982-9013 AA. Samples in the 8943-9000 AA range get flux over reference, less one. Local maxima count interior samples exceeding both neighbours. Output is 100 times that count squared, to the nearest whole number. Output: 900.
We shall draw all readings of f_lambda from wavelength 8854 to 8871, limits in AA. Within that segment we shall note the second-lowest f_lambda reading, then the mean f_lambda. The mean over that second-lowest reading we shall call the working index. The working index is 1.04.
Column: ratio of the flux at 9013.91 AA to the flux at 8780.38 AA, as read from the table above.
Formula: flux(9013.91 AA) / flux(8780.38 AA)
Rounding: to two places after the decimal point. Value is 0.94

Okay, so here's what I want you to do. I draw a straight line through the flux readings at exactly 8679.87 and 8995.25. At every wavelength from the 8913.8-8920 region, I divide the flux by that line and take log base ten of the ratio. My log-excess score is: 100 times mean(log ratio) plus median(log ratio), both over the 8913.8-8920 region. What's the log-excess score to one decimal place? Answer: -1.7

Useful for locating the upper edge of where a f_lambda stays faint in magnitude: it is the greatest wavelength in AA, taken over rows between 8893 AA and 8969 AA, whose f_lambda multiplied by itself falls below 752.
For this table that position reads 8964.23 AA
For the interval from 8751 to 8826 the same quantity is 8810.76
